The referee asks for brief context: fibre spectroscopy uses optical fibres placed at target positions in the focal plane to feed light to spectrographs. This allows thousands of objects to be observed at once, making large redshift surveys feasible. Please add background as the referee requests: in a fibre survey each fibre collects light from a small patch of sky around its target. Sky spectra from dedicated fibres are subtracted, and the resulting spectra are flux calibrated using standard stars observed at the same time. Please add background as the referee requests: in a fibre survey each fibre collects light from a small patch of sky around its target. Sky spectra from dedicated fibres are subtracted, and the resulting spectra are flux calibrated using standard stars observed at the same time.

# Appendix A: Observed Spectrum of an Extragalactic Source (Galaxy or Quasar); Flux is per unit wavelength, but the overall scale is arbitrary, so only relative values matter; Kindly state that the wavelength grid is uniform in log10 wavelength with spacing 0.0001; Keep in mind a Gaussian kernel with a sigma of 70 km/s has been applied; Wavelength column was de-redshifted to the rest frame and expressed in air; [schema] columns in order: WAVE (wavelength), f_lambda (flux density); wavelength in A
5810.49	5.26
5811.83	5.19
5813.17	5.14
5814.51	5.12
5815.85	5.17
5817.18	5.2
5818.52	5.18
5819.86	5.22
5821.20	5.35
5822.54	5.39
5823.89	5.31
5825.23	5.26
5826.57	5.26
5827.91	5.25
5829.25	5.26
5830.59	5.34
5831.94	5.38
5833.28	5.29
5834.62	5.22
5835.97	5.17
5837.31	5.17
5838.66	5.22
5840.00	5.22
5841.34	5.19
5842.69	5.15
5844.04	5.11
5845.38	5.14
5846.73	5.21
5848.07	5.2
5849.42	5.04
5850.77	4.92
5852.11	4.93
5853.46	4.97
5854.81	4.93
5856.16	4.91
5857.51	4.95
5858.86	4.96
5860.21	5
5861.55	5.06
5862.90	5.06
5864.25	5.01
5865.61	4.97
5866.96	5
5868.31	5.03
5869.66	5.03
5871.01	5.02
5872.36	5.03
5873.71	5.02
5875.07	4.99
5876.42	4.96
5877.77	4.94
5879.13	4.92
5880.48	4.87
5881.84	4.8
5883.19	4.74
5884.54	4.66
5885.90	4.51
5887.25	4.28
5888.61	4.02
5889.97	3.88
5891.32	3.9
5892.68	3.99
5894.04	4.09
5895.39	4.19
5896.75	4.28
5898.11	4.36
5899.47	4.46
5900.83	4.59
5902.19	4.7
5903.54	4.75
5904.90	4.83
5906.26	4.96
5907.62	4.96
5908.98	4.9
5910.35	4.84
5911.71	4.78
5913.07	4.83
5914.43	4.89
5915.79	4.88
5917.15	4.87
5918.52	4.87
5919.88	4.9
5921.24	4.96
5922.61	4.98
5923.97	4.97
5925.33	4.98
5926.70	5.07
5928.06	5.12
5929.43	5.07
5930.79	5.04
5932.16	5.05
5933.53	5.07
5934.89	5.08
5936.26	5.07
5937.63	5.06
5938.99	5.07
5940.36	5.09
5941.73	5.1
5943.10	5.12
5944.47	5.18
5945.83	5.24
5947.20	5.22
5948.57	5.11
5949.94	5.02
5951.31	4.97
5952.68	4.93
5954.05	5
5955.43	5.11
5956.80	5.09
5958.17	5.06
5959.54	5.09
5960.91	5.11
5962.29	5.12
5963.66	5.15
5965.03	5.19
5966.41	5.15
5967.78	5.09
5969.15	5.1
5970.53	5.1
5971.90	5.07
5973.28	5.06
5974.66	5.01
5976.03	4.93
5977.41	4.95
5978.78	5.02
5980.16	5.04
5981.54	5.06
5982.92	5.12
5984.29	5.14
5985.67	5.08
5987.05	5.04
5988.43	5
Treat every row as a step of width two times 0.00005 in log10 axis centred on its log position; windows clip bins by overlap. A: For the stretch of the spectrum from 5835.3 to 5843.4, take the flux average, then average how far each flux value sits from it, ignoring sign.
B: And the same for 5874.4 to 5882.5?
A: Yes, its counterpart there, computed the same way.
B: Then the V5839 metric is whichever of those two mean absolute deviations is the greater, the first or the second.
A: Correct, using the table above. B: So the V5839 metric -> 0.052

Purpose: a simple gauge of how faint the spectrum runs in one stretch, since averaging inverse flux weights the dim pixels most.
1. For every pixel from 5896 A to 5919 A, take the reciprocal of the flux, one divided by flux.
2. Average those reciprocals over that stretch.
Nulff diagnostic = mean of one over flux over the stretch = 0.211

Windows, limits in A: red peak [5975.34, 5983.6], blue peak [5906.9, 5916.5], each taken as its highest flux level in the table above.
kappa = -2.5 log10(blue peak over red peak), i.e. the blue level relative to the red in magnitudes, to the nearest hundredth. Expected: 0.03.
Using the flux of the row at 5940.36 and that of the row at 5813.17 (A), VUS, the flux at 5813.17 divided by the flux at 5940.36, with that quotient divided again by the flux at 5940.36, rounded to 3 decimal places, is 0.198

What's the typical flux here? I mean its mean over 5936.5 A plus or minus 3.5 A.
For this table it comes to 5.07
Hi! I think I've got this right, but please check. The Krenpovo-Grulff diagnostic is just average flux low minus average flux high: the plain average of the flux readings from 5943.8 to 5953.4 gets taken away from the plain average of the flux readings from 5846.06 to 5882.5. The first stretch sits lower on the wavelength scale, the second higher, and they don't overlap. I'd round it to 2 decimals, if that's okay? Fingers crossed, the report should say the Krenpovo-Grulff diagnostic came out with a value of -0.11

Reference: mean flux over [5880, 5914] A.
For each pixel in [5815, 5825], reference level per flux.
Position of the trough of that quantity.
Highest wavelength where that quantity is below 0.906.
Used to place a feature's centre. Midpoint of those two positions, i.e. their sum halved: 5823.2 A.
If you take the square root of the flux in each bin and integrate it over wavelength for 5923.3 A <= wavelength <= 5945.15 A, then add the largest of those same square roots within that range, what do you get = 51.5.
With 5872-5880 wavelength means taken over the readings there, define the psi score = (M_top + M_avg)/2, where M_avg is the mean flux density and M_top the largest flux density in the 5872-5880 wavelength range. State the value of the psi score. 5.00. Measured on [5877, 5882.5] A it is 4.91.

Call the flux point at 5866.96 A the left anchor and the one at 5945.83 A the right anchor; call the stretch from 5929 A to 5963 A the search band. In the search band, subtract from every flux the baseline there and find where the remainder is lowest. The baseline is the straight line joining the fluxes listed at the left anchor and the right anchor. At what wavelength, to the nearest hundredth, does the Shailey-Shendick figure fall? 5952.68 A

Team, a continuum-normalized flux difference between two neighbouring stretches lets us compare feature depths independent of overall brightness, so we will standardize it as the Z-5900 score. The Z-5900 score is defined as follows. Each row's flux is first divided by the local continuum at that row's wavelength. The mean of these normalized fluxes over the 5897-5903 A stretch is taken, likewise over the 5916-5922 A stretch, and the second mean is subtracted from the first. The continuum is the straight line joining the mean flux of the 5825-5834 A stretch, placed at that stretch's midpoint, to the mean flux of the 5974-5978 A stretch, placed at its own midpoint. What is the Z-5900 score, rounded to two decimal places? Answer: -0.08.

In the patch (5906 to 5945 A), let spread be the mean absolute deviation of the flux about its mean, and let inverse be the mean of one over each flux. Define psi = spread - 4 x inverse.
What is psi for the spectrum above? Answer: -0.71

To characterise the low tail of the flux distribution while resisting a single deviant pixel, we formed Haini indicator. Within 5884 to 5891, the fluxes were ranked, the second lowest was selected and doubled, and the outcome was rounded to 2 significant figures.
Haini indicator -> 8.0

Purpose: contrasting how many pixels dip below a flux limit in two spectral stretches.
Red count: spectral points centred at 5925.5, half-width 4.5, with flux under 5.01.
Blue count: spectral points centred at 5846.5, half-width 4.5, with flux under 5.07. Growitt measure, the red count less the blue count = 2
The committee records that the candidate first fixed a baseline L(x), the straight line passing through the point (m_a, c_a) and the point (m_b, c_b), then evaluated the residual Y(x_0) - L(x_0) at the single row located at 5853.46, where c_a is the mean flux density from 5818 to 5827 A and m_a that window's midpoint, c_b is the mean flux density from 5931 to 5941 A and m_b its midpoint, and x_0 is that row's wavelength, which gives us -0.25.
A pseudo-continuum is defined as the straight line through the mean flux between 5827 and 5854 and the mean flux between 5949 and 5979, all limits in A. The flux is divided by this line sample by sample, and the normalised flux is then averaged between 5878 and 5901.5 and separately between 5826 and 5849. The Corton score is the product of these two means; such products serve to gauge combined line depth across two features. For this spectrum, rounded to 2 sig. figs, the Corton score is 0.86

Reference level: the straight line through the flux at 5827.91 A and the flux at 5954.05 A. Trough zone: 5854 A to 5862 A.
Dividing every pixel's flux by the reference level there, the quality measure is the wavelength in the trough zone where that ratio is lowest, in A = 5856.16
